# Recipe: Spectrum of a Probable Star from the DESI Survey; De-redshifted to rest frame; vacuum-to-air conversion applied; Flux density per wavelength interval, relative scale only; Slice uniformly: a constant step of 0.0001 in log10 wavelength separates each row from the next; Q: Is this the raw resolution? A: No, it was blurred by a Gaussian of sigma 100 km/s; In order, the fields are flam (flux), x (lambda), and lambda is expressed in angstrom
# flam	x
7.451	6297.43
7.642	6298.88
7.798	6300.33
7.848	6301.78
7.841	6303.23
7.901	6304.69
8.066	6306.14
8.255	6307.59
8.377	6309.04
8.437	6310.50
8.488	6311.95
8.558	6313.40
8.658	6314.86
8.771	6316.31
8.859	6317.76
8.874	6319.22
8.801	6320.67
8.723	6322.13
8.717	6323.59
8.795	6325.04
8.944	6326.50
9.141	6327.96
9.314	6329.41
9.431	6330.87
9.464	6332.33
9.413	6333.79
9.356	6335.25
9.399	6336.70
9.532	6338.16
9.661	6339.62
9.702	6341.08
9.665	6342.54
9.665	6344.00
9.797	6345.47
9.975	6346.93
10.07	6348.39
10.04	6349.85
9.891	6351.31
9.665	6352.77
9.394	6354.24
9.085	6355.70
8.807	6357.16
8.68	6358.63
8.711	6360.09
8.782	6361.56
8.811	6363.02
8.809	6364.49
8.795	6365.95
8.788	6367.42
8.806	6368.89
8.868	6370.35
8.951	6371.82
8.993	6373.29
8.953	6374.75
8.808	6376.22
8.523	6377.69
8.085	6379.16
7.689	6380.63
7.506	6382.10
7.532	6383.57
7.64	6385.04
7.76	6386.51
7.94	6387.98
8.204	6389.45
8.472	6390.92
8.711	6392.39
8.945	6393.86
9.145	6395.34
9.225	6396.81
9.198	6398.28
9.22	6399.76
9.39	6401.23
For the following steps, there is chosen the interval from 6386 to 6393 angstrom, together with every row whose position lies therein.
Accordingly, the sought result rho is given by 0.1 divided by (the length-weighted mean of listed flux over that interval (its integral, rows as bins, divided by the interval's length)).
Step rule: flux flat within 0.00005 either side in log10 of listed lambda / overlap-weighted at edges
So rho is 0.0122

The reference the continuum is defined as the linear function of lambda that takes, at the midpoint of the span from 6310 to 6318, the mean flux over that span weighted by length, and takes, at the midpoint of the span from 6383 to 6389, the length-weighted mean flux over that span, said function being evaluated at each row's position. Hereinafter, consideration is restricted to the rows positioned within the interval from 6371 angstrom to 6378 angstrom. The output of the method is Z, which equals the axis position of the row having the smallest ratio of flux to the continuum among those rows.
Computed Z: 6377.69 angstrom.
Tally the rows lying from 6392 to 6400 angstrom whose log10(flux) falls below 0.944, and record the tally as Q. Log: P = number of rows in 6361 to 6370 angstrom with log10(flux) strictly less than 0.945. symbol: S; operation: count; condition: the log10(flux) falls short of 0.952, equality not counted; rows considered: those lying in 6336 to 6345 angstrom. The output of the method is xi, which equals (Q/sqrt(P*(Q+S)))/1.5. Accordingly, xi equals 0.30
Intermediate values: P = 5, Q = 1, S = 0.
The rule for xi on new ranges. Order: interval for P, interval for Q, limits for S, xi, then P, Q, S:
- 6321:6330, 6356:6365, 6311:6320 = 0.38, 3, 3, 6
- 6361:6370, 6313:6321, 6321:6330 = 0.34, 5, 3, 4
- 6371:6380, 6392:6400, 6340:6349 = 0.38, 3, 1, 0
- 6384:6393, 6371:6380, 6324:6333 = 0.27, 6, 2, 2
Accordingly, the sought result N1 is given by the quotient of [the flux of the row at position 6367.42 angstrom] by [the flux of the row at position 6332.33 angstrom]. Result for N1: 0.93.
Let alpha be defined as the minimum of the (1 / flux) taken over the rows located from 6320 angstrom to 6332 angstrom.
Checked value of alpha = 0.106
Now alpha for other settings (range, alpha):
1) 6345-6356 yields 0.099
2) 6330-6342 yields 0.103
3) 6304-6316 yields 0.116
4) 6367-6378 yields 0.111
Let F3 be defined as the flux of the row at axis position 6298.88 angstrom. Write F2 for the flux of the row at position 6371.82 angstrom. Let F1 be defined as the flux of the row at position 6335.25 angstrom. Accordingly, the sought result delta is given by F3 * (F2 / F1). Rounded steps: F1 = 9.356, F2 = 8.951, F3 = 7.642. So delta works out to 7.3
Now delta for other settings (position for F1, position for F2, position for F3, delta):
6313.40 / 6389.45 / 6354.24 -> 9.0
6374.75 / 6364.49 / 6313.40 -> 8.4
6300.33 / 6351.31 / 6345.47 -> 12.4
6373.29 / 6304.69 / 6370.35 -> 7.8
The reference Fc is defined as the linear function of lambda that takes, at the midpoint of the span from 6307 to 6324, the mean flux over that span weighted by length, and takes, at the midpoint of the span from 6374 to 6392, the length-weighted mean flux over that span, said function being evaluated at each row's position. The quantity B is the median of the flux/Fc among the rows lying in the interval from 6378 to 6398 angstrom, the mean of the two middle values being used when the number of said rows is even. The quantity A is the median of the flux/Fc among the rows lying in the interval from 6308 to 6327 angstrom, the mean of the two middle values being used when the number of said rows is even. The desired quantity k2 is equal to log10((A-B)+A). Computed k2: 0.02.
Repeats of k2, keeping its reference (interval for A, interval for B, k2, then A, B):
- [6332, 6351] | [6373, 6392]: 0.11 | 1.15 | 0.99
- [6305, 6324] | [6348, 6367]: -0.03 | 1.00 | 1.07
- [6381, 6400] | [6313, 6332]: 0.03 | 1.05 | 1.03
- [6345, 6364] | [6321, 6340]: 0.06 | 1.13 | 1.10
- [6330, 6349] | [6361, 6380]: 0.09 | 1.14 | 1.07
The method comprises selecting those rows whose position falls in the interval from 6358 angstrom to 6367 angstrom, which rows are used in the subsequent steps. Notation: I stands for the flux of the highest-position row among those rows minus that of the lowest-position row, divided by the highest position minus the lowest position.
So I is 0.016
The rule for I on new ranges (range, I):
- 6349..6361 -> -0.130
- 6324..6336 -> 0.055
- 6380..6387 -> 0.012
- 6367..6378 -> -0.026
